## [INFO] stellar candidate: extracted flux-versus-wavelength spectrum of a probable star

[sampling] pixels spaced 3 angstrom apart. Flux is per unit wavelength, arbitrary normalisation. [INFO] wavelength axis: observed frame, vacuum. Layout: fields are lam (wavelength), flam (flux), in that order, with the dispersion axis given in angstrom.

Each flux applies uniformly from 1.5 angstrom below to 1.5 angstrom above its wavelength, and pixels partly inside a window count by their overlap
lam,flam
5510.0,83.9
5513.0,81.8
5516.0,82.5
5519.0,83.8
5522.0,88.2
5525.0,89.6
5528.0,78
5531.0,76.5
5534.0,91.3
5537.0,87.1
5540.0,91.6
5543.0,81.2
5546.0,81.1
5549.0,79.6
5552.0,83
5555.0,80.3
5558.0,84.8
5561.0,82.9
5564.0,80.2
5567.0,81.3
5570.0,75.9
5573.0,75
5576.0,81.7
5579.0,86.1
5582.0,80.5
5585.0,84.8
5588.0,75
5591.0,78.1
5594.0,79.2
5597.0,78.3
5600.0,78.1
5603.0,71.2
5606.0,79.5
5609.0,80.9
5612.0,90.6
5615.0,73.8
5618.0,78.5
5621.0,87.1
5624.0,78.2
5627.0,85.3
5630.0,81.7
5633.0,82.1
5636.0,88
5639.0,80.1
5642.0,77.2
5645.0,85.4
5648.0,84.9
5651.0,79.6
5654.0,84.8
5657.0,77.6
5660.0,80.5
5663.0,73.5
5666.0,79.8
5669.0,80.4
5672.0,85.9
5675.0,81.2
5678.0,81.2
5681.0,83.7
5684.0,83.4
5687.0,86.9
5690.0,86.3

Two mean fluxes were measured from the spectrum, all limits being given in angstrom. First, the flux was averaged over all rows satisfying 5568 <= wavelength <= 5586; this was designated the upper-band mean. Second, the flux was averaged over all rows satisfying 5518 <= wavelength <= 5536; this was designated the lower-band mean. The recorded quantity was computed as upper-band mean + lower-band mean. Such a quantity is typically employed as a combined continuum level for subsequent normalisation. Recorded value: 165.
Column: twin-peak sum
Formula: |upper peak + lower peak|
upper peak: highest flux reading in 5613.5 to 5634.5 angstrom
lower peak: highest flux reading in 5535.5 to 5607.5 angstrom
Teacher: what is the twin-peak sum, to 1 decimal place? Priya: 178.7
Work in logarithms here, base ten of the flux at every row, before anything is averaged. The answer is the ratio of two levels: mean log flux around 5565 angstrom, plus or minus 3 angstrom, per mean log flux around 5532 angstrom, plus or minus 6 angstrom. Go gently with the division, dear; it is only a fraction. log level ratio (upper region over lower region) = 0.994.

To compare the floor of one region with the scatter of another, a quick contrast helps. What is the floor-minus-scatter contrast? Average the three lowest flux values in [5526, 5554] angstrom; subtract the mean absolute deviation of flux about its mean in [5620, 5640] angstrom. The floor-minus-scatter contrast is 75.0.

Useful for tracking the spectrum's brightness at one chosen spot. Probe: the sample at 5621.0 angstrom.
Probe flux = 87.1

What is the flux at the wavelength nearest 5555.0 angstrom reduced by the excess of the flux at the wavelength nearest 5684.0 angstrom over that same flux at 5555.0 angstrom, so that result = 77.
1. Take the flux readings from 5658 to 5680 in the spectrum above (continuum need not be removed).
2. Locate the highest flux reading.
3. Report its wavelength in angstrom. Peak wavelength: 5672.0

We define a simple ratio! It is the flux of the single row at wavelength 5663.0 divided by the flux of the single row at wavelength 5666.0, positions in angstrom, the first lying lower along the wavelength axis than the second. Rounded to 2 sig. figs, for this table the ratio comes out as 0.92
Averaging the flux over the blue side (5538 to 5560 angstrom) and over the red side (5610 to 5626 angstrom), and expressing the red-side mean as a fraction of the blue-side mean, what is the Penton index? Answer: 0.983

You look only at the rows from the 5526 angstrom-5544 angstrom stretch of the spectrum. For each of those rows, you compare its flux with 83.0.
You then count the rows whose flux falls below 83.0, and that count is 3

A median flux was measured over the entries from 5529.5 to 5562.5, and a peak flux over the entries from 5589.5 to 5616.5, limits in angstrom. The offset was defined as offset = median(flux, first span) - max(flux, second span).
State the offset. -7.7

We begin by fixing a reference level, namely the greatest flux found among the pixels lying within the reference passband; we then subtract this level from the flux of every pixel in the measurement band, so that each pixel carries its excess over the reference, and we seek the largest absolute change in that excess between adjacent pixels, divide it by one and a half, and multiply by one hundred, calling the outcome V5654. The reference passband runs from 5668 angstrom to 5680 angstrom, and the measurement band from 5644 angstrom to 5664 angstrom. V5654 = 480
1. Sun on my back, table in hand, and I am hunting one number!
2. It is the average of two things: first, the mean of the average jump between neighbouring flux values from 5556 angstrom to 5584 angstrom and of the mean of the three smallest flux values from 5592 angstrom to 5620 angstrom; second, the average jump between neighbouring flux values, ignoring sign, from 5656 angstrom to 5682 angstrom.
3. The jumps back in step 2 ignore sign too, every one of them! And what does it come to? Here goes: 21.3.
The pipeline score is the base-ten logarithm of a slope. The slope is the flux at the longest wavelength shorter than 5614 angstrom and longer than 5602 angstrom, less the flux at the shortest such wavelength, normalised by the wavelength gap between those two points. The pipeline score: 0.3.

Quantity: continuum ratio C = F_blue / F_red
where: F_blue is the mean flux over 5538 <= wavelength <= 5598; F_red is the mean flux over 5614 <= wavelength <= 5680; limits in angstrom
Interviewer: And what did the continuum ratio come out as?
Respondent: 1.00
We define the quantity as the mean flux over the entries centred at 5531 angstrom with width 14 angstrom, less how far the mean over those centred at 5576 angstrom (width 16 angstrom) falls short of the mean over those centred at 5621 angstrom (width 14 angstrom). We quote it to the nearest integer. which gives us 84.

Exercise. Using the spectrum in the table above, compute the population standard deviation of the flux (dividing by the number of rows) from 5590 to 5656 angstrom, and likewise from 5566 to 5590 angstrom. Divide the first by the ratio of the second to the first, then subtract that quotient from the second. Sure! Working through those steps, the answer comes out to -1.0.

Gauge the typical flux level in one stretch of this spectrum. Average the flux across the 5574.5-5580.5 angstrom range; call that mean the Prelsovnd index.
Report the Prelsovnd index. 83.9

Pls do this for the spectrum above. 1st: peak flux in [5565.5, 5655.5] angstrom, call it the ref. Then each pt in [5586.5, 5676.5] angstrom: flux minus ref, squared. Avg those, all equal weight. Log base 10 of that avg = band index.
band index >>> 2.08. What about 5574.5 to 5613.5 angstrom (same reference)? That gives 2.11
